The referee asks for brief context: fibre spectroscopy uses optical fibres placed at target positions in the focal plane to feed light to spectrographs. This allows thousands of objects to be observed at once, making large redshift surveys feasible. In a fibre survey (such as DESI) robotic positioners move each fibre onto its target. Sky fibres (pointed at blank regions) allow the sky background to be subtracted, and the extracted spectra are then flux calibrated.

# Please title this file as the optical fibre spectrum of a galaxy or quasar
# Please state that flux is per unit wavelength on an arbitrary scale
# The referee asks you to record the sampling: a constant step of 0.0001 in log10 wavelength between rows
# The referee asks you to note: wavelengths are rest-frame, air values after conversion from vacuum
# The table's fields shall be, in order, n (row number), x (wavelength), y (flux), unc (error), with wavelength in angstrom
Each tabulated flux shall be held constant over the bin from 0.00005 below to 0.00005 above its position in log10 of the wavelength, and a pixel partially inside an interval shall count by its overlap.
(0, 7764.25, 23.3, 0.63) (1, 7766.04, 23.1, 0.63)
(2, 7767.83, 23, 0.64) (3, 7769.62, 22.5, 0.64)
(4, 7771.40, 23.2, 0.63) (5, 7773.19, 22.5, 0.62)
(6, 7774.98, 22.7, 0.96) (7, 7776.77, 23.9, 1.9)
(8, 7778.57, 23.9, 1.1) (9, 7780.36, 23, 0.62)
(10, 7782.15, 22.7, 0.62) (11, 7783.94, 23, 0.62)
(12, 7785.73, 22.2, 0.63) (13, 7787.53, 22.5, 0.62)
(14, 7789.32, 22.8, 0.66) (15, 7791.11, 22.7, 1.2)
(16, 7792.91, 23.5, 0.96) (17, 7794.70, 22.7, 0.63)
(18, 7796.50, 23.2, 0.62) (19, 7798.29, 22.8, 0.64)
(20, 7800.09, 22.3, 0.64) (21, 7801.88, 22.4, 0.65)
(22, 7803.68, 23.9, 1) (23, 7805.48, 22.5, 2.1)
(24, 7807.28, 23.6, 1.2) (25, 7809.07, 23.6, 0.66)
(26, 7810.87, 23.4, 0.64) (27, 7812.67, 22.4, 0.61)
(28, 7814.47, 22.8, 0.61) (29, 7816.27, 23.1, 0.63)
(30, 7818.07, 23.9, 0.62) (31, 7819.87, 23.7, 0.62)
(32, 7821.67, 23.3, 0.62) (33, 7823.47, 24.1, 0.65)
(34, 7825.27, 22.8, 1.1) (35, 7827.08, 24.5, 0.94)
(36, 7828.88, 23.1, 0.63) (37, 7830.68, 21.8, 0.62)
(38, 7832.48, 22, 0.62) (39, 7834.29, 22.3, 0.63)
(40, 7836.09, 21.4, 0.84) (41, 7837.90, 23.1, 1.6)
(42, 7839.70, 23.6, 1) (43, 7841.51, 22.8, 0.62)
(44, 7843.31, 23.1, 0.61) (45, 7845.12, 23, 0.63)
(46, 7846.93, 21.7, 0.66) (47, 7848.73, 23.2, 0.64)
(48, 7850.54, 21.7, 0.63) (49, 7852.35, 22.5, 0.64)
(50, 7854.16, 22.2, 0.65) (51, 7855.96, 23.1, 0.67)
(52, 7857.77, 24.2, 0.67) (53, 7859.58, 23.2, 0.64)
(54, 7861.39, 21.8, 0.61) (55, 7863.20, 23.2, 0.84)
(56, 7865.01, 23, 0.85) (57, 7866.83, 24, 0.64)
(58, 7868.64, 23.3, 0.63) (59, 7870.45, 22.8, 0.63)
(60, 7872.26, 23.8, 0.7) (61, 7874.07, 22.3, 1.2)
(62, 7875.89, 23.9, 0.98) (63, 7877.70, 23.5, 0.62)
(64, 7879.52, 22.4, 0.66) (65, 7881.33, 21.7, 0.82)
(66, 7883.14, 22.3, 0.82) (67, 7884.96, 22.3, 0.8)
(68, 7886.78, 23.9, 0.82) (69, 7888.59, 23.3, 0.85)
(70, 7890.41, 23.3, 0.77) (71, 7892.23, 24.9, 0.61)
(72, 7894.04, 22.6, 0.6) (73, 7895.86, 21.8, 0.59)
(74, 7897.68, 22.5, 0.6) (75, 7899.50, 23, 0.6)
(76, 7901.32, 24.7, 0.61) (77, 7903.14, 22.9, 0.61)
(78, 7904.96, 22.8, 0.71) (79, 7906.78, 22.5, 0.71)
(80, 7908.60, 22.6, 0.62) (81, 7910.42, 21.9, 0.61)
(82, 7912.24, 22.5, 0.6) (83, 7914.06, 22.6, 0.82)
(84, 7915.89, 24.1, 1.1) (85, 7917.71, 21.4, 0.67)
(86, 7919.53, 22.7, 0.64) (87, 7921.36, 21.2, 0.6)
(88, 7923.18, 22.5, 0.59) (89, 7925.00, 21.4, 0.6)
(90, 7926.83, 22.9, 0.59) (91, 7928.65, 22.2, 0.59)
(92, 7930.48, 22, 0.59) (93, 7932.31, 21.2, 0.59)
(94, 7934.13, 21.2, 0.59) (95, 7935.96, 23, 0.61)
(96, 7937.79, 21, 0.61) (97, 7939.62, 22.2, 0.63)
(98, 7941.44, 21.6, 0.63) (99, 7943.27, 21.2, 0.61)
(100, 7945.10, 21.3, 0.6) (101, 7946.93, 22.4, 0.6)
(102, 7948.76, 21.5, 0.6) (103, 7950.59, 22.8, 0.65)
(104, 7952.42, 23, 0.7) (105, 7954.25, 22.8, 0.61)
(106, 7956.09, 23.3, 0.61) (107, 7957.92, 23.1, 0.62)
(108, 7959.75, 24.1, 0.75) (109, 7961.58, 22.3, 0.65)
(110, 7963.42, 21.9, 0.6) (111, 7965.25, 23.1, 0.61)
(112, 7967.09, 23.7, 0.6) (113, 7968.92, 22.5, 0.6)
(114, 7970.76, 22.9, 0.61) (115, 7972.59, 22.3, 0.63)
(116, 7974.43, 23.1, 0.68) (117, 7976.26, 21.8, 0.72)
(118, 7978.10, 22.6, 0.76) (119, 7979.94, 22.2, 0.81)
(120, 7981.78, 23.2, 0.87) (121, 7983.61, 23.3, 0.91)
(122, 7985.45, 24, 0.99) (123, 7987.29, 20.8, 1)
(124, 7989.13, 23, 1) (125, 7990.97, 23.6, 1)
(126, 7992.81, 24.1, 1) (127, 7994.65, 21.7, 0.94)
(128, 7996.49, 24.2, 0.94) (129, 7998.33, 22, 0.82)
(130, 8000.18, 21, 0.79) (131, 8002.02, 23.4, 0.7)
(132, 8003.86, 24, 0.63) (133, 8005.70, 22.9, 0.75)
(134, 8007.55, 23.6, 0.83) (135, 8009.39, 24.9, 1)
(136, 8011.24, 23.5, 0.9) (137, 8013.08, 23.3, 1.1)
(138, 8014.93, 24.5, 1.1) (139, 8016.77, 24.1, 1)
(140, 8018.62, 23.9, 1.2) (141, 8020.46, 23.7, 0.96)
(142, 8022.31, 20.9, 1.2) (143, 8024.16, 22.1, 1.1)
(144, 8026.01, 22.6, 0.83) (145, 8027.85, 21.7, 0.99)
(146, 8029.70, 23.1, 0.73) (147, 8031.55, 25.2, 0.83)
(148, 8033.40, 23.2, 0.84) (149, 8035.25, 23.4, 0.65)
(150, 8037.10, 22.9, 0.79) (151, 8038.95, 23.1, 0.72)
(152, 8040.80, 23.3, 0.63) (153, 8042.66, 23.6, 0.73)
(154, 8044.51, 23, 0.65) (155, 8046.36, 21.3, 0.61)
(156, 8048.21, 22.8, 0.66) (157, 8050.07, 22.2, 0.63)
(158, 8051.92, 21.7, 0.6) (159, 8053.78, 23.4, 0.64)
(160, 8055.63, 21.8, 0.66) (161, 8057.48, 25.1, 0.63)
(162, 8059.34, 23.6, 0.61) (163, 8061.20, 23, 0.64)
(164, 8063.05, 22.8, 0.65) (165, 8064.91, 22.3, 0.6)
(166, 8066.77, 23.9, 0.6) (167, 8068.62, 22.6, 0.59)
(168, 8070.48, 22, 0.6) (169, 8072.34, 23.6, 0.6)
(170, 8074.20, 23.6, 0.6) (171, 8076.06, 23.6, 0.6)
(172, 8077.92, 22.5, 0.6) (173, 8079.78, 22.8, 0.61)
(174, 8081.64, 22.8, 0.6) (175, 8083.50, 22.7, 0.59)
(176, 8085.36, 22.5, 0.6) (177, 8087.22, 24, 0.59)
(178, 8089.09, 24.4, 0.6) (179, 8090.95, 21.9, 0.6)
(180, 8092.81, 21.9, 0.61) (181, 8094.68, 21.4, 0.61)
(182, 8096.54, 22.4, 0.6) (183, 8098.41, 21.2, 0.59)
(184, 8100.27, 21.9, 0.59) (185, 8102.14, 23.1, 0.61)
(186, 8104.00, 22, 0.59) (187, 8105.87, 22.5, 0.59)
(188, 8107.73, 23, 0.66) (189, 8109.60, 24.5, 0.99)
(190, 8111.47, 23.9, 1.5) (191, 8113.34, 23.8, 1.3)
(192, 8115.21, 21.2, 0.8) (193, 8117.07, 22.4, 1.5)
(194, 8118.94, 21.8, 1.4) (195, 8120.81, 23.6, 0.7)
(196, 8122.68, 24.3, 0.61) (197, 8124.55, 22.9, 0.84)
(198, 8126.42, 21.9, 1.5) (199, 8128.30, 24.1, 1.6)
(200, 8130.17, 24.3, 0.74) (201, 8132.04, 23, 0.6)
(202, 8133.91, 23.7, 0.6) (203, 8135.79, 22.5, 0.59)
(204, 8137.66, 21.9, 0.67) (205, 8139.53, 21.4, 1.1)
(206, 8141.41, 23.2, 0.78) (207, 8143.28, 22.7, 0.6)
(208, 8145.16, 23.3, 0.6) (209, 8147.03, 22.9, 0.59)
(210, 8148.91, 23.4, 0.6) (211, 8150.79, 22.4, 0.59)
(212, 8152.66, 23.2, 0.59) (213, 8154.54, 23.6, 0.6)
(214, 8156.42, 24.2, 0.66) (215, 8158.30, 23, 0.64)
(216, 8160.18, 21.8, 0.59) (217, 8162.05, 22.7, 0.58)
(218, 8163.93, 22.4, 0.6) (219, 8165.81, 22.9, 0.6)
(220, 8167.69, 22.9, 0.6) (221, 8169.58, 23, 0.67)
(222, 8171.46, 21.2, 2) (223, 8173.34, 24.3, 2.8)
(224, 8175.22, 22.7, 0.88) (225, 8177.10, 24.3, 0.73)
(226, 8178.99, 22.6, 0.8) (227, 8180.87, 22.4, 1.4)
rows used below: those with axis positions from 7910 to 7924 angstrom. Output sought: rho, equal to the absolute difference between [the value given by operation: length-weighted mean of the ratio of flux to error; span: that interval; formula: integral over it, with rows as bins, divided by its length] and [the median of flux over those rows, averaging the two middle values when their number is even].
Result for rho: 10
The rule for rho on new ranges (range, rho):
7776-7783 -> 4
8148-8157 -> 15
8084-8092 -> 16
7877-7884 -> 9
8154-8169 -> 15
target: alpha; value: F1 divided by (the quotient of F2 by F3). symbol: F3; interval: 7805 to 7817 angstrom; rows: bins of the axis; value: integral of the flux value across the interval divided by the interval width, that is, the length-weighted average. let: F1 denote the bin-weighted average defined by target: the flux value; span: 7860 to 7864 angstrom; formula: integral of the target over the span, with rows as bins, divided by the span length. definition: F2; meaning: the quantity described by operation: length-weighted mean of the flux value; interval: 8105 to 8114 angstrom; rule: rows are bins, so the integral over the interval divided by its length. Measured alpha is 22.1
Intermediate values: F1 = 22.6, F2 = 23.5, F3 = 23.08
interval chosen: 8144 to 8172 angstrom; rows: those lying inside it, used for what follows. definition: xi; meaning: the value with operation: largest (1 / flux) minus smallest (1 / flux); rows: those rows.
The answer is 0.0058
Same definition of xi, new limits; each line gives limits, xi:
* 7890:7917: 0.0057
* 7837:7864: 0.0048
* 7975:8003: 0.0068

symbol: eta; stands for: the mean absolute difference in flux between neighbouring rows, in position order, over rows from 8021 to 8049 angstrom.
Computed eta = 0.95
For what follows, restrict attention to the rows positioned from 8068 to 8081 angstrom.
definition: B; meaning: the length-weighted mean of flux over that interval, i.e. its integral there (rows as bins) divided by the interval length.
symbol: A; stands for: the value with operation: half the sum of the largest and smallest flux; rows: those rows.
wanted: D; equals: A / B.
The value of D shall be 0.993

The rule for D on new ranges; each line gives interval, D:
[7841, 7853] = 0.995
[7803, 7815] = 0.999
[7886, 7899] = 1.007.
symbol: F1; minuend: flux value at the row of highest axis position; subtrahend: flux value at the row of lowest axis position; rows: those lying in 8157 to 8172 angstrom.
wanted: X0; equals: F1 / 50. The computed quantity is -0.036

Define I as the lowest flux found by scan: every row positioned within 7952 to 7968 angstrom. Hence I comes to 21.9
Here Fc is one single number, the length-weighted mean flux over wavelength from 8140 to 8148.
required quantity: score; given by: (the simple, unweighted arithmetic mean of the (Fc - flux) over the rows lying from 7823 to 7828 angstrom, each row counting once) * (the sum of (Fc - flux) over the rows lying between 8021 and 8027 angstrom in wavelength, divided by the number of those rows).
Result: -0.9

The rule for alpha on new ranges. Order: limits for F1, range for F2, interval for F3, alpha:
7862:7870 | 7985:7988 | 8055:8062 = 24.5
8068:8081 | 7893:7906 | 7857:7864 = 23.1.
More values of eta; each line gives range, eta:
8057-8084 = 0.67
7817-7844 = 0.84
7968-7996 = 1.07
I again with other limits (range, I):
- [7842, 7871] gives 21.7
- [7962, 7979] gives 21.8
